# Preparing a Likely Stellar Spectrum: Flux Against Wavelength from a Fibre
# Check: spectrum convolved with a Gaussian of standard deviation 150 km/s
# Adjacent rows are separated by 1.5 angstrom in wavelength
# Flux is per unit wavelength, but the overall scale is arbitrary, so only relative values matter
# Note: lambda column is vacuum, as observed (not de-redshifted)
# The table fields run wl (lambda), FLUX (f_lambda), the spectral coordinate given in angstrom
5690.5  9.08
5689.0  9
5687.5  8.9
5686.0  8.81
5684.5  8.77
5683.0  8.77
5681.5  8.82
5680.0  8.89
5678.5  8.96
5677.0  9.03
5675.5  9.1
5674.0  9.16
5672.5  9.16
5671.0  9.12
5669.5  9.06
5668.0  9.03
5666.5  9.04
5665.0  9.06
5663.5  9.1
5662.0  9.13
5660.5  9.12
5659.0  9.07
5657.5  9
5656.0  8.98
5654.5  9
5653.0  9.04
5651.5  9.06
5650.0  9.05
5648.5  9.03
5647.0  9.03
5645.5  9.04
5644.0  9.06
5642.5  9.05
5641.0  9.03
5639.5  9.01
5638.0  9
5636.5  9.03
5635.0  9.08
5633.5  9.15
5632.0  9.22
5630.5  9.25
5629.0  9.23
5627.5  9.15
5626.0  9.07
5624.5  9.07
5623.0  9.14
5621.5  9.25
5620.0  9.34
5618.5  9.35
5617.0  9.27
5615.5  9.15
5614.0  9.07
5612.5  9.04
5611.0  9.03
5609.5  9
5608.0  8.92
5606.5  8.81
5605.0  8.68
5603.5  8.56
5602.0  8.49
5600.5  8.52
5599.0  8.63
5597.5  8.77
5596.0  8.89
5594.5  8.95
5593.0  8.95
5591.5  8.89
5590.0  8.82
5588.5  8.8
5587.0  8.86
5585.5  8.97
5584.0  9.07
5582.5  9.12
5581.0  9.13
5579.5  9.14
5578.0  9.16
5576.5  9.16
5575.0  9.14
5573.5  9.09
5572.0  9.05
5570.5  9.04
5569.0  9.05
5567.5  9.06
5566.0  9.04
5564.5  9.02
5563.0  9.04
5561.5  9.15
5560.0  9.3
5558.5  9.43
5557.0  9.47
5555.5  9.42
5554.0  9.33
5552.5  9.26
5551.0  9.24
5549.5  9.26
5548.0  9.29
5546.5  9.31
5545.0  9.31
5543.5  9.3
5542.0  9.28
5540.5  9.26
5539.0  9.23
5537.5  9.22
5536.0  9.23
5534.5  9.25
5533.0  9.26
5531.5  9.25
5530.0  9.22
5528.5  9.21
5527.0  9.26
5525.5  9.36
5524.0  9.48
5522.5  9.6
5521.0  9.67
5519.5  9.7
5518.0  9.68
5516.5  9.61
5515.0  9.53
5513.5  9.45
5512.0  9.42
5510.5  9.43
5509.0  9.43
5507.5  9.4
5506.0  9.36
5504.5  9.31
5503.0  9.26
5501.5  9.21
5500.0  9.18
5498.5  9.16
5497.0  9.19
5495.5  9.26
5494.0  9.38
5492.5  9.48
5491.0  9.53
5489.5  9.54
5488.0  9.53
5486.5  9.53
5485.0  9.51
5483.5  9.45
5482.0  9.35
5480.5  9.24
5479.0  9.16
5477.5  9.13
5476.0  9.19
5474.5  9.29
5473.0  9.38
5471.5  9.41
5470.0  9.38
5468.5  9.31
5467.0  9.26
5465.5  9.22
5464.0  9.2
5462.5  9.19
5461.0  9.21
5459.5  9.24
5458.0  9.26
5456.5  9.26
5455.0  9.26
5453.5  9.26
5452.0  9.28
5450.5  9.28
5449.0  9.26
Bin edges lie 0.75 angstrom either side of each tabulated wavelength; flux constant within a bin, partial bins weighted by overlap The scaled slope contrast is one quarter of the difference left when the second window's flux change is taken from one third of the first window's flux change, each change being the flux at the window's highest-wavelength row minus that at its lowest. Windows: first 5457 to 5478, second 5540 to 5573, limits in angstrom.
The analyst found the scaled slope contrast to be 0.042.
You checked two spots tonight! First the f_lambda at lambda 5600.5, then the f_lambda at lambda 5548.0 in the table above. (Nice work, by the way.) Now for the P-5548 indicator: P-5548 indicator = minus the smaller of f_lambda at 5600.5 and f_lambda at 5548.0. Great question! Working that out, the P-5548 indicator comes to -8.52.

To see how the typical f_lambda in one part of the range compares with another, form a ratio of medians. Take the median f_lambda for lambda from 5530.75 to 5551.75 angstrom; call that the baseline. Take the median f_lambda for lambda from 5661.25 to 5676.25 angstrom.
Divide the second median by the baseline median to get 0.98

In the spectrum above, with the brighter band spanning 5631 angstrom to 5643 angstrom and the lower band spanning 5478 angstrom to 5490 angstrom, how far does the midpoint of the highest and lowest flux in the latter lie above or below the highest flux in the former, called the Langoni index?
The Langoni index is 0.13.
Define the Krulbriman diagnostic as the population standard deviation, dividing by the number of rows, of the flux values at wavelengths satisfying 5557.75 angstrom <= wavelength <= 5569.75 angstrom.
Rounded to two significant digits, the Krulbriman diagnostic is 0.14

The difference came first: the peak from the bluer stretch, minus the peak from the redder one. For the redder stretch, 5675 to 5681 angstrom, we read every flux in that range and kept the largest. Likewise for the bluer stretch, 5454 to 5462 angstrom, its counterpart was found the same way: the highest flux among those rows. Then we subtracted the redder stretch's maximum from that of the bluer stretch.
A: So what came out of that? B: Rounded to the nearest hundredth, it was 0.16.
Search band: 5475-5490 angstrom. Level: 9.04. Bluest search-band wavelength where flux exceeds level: 5476.0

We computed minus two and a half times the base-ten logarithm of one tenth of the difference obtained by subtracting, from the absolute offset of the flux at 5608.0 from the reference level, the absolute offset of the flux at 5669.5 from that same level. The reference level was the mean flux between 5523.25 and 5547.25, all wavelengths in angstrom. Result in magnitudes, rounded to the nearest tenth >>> 4.6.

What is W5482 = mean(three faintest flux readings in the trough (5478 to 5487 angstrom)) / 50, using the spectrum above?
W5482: 0.185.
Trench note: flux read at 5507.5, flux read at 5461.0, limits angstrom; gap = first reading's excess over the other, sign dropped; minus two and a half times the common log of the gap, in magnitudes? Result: 1.80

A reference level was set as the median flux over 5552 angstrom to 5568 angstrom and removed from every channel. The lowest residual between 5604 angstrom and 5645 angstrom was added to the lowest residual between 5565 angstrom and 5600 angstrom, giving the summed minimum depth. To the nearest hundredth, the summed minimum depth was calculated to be -1.21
